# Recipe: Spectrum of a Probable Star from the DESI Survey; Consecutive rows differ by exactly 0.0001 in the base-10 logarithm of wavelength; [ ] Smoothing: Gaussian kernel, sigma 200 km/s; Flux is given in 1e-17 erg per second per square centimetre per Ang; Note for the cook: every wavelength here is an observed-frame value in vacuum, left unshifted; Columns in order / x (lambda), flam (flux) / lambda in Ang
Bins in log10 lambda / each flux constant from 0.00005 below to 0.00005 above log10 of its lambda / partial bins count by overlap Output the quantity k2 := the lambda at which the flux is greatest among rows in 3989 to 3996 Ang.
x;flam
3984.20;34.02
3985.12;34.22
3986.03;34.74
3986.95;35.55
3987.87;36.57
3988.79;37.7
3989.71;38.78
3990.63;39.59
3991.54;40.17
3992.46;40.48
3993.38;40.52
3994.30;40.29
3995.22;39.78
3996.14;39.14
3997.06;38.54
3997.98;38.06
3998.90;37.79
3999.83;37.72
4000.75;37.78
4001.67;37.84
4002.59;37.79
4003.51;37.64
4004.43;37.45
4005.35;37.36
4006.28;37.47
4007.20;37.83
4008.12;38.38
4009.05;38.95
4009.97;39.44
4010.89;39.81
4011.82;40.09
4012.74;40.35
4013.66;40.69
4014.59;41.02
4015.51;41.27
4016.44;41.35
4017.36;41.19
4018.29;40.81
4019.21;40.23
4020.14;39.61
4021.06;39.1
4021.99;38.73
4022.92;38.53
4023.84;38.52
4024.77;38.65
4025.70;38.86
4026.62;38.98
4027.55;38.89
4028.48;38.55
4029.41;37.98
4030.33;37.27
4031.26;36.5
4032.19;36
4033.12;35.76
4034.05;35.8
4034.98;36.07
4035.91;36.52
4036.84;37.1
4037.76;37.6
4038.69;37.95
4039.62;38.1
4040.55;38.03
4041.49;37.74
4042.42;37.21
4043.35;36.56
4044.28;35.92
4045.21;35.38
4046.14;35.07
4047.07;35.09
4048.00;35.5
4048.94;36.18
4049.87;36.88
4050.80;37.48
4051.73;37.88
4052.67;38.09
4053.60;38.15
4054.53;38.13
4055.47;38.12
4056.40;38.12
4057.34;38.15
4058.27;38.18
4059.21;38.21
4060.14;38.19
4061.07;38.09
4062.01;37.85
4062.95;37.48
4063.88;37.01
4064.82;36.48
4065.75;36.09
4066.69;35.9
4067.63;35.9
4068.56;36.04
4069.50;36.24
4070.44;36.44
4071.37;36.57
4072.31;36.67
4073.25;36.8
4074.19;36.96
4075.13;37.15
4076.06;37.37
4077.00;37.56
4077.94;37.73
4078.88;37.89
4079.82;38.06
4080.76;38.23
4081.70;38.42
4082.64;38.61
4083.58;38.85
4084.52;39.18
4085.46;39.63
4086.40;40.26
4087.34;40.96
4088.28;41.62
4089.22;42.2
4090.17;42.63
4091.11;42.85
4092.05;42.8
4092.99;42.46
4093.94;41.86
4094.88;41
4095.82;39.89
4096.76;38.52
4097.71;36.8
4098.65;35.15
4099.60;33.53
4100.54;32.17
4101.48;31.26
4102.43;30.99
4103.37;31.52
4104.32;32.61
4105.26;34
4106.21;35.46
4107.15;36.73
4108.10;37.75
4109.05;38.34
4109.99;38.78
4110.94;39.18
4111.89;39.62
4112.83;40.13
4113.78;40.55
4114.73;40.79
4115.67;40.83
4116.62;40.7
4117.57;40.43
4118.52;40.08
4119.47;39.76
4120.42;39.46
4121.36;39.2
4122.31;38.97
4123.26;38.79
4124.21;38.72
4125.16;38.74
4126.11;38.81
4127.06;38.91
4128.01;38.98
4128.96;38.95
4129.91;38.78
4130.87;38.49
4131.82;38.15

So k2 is 3993.38 Ang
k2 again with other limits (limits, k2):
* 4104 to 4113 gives 4112.83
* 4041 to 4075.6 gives 4059.21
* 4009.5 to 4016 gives 4015.51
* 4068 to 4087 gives 4086.40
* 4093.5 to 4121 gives 4093.94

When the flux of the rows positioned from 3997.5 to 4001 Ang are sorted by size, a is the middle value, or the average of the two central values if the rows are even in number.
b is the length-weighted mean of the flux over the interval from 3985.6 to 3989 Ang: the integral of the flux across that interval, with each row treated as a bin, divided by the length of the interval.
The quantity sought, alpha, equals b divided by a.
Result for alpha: 0.95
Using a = 37.8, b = 36.0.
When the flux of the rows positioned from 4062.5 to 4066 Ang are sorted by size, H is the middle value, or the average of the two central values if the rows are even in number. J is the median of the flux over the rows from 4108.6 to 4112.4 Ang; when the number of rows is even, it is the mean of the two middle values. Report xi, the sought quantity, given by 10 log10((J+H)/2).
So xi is 15.8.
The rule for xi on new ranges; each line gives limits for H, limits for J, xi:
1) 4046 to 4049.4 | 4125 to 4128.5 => 15.7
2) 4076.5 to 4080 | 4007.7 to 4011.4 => 15.9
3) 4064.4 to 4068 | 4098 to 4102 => 15.4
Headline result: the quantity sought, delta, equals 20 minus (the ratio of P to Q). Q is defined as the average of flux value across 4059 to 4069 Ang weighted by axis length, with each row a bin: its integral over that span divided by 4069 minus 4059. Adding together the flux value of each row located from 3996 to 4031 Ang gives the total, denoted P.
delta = -20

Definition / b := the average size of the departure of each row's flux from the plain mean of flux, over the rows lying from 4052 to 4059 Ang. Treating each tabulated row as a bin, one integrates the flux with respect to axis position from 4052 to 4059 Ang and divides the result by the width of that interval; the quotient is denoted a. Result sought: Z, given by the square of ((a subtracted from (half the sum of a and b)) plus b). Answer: 361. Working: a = 38.1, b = 0.02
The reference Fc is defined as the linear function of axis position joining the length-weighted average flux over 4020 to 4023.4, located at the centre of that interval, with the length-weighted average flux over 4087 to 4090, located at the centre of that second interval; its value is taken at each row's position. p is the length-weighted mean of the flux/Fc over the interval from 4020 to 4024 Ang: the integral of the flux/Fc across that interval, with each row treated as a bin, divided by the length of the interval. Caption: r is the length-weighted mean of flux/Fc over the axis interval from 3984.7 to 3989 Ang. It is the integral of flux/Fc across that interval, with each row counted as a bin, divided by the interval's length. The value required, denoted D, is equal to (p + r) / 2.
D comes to 0.973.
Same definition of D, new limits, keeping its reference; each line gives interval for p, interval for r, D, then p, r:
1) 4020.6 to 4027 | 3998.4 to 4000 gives 0.990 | 0.99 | 0.99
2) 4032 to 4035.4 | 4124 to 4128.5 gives 0.904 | 0.91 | 0.90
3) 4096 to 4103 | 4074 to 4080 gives 0.863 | 0.81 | 0.91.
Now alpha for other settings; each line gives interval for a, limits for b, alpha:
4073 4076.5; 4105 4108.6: 0.97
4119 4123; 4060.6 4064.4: 0.96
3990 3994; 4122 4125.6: 0.96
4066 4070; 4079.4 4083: 1.07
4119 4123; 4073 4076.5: 0.94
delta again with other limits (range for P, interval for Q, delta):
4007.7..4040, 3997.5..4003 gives -16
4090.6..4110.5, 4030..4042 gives -1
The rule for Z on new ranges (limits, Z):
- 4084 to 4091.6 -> 355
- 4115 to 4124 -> 360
